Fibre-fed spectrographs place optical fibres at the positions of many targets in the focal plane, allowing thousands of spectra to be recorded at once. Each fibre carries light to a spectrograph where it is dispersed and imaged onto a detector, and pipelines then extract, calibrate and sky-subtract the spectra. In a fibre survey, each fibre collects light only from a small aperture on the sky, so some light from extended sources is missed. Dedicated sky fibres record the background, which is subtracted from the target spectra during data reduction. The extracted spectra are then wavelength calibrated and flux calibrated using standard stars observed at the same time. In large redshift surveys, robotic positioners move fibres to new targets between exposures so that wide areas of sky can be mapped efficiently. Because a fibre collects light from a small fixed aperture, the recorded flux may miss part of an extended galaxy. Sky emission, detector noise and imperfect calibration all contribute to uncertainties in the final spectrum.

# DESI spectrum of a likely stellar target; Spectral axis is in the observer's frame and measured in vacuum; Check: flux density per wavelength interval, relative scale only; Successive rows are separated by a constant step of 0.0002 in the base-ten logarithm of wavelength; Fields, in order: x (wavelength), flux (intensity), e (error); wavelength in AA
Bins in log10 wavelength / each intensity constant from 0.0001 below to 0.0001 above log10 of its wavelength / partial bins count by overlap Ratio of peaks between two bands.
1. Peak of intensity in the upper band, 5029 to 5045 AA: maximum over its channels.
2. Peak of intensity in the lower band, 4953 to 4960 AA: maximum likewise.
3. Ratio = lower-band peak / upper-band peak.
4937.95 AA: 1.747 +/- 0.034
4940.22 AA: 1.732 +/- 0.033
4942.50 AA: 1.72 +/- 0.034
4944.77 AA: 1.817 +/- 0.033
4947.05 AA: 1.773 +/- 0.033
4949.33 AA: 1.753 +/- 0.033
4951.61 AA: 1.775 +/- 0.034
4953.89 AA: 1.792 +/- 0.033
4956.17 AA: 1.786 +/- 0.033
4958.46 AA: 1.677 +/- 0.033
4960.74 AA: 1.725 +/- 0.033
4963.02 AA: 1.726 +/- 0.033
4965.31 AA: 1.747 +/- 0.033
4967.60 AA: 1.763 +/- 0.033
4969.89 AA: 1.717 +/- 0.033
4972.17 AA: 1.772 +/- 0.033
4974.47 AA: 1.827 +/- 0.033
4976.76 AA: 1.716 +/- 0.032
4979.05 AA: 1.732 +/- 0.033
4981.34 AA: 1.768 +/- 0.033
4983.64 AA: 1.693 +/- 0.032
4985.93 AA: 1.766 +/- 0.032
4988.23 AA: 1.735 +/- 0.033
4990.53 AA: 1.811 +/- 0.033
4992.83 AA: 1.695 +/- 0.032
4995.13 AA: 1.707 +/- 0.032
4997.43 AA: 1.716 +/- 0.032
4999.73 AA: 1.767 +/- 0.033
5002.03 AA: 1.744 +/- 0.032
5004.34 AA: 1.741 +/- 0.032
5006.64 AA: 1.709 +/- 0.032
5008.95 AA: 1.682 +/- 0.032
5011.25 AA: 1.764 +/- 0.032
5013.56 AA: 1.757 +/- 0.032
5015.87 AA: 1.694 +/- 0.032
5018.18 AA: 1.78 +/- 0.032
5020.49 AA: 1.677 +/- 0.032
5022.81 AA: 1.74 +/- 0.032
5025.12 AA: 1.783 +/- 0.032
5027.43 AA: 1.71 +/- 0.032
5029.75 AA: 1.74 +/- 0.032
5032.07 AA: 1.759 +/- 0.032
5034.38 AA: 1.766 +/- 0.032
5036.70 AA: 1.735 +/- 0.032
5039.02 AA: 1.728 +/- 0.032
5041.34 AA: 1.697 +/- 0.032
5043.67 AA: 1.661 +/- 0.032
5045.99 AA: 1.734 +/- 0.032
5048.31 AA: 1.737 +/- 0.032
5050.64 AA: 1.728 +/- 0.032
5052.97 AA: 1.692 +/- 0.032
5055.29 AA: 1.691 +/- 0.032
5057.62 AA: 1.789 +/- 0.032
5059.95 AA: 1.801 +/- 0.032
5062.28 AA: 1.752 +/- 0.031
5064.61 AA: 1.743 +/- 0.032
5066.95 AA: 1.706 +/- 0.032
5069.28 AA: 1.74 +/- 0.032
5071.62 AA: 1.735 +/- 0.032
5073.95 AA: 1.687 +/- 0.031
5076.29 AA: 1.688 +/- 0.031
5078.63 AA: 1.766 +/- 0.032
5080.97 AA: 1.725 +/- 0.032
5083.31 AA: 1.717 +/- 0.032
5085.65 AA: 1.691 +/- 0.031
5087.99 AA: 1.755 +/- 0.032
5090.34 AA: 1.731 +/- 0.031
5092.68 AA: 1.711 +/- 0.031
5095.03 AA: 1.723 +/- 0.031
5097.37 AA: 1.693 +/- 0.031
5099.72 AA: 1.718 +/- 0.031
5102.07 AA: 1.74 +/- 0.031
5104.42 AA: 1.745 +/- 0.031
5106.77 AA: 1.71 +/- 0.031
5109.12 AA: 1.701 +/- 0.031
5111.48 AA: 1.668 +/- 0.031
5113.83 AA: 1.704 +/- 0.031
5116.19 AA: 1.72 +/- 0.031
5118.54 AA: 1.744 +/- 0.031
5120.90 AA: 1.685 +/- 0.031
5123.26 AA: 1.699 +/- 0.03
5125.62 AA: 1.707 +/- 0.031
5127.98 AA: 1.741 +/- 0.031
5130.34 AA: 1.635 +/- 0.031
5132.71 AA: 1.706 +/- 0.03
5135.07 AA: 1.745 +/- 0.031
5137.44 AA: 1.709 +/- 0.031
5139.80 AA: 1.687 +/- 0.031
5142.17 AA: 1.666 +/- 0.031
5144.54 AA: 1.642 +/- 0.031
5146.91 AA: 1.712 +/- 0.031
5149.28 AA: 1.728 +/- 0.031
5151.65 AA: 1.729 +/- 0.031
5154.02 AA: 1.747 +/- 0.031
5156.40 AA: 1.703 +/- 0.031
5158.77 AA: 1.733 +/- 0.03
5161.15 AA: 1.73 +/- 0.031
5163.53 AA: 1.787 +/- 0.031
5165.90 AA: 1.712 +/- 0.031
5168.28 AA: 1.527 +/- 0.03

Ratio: 1.01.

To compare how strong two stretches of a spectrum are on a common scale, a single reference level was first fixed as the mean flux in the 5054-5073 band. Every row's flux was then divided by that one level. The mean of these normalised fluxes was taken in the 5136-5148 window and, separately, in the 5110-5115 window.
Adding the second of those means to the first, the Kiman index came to 1.93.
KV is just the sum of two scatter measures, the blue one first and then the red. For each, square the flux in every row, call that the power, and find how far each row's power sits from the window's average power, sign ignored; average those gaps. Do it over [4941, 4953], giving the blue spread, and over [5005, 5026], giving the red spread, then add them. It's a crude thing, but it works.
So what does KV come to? 0.215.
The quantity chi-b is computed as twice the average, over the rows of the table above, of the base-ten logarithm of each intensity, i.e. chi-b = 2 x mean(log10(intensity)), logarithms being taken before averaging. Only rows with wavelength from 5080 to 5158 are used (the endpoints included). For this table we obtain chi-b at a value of 0.466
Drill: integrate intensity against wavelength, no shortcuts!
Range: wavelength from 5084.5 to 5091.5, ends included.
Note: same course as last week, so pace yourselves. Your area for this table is 12.1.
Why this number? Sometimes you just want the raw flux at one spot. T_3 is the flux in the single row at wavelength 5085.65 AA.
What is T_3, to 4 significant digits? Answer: 1.691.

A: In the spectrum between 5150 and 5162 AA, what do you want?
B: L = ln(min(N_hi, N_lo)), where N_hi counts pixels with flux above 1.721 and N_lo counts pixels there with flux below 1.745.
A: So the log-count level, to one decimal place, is 1.4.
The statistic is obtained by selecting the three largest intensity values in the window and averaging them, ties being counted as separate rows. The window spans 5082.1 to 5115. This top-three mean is 1.747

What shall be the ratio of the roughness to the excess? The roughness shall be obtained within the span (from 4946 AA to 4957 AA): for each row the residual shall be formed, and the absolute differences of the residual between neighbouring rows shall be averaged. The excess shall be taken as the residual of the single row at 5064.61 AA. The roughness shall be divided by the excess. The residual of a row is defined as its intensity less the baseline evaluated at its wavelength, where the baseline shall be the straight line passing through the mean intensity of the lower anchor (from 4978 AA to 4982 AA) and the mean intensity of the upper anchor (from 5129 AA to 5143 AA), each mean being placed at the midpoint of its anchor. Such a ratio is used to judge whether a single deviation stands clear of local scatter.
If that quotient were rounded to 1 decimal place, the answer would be 0.7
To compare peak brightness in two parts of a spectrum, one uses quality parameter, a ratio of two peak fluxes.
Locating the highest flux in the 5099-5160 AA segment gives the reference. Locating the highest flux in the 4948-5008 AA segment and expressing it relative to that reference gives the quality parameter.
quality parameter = 1.05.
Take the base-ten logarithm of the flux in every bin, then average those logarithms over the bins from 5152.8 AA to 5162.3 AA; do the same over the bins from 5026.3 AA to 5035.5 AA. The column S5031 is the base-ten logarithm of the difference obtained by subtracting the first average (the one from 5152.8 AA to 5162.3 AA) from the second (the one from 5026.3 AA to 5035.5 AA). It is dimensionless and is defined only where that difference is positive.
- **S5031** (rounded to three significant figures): -2.41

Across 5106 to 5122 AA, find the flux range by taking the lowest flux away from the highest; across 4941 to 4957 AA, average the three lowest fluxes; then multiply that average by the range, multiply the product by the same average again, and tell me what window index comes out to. 0.23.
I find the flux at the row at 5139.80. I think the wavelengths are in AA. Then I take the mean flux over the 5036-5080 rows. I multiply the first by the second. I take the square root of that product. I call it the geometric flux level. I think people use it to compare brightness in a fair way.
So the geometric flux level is 1.71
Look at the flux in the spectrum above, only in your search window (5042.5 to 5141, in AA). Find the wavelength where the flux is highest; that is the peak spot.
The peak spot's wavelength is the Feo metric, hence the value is 5059.95 AA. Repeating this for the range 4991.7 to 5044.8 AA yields 5025.12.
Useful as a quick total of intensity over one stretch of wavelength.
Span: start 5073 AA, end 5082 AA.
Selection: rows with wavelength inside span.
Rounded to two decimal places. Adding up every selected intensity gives 6.87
